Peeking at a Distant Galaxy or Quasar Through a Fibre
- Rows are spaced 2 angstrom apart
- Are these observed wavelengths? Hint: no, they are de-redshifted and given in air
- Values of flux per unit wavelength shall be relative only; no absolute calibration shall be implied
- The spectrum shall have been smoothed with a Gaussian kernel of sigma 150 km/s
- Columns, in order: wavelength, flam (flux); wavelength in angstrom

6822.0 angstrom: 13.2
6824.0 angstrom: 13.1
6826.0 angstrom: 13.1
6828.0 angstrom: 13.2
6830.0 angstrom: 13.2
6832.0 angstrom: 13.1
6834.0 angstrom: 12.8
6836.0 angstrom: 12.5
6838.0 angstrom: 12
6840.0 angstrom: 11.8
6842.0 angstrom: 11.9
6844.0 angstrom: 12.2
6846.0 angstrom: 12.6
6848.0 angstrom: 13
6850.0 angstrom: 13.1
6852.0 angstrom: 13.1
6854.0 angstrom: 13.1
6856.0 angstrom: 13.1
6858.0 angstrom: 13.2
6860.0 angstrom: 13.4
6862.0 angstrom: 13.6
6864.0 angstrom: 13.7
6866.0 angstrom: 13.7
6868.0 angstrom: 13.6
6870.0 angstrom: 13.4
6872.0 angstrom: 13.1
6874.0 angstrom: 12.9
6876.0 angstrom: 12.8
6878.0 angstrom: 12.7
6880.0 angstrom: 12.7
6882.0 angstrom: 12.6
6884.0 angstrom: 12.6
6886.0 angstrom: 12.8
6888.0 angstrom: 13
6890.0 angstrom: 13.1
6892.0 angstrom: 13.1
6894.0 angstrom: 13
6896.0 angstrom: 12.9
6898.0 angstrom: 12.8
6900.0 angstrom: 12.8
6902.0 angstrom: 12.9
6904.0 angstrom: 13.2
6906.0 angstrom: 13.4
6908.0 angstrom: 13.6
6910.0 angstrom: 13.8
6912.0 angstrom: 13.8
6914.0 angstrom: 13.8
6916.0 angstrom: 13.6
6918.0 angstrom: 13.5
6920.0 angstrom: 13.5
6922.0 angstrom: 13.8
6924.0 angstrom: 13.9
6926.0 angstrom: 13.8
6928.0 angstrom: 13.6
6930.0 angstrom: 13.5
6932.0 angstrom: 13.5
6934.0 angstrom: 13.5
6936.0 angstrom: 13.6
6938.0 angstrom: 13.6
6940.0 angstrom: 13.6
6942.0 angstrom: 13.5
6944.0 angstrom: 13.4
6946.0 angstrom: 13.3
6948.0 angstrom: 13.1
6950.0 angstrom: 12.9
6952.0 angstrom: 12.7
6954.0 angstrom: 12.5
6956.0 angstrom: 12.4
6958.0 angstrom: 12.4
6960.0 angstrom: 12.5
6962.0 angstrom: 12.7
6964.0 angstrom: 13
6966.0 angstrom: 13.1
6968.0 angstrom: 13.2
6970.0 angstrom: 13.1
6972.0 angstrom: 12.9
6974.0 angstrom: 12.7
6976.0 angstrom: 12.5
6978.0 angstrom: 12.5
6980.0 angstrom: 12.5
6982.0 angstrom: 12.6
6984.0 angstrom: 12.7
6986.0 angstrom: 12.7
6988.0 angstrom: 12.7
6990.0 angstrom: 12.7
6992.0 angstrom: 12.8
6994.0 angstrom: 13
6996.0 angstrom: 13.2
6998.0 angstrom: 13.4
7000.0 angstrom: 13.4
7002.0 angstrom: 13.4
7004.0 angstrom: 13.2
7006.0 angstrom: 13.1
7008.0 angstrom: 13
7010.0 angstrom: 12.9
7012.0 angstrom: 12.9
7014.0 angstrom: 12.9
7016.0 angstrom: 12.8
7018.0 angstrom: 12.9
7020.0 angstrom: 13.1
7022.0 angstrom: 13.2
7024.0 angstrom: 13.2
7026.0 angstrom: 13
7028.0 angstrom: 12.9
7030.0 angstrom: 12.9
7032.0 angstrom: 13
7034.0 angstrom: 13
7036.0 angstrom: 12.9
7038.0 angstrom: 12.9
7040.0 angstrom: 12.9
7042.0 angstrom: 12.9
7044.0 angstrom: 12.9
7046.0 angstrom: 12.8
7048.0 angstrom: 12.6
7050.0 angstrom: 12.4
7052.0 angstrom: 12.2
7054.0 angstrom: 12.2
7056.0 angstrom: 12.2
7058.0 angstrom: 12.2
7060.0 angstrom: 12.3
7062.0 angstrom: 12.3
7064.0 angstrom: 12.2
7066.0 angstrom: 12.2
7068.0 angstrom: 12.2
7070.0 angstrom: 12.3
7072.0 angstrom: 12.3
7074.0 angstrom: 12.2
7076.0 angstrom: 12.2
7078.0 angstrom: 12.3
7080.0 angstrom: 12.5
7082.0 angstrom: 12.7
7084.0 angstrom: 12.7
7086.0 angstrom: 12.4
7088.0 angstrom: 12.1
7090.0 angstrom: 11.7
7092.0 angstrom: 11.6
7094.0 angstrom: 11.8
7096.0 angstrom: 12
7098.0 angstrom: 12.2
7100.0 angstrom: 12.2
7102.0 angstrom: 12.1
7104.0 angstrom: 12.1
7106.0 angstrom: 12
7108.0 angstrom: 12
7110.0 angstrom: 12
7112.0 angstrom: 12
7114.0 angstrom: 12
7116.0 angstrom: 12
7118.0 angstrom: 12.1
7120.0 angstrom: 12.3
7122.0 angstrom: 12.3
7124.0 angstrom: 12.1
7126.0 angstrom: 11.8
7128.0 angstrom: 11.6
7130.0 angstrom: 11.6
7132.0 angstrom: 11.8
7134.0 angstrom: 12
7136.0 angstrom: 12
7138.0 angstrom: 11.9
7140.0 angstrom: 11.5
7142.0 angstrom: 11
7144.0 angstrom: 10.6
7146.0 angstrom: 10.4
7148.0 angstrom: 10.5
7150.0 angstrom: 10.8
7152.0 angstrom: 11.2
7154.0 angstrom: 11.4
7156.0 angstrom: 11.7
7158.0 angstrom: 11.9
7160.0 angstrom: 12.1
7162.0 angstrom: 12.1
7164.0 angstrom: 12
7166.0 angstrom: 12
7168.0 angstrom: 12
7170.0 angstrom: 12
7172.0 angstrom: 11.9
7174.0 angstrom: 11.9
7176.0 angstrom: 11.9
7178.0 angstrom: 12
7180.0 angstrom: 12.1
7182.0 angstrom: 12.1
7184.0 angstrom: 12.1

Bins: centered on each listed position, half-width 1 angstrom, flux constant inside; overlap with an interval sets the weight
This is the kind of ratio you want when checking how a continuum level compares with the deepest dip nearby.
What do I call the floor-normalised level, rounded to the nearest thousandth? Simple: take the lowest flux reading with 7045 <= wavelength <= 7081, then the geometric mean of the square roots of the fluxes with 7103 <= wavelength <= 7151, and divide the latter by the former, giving 0.280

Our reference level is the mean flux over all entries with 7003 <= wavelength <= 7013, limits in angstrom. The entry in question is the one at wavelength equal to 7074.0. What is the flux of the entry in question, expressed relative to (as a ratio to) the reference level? 0.94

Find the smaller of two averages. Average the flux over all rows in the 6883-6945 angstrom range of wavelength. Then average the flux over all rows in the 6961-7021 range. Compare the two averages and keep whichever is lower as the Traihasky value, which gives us 12.9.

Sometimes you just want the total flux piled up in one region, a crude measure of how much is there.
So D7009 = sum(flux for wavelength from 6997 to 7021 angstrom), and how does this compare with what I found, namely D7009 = 157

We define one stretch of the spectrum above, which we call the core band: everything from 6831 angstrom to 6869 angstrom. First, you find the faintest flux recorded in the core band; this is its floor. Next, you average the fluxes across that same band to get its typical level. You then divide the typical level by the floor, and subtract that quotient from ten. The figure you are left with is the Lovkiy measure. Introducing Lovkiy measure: 8.90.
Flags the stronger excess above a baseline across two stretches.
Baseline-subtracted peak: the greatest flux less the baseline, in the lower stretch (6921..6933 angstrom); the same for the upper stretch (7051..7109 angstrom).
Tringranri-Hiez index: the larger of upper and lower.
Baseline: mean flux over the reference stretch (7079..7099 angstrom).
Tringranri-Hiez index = 1.7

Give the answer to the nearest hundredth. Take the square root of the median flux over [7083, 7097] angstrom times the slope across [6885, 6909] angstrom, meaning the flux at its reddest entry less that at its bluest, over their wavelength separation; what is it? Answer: 0.66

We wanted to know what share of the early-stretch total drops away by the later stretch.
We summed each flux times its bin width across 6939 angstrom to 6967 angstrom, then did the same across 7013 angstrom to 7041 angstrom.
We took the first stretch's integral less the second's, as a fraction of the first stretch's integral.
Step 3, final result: 0.00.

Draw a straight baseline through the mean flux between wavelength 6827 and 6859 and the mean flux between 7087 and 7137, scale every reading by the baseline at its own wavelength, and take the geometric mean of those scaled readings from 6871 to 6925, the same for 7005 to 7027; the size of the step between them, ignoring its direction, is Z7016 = 0.02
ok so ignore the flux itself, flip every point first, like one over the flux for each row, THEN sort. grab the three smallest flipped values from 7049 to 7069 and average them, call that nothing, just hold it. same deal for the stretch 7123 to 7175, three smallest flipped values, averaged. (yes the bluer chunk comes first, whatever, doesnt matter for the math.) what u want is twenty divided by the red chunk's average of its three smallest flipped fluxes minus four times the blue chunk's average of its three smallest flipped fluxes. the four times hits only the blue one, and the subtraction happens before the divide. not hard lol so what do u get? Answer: -83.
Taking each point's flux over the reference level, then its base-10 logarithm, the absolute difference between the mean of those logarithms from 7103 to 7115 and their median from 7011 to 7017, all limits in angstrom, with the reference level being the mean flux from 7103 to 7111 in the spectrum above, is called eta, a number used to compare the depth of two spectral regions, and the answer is 0.031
